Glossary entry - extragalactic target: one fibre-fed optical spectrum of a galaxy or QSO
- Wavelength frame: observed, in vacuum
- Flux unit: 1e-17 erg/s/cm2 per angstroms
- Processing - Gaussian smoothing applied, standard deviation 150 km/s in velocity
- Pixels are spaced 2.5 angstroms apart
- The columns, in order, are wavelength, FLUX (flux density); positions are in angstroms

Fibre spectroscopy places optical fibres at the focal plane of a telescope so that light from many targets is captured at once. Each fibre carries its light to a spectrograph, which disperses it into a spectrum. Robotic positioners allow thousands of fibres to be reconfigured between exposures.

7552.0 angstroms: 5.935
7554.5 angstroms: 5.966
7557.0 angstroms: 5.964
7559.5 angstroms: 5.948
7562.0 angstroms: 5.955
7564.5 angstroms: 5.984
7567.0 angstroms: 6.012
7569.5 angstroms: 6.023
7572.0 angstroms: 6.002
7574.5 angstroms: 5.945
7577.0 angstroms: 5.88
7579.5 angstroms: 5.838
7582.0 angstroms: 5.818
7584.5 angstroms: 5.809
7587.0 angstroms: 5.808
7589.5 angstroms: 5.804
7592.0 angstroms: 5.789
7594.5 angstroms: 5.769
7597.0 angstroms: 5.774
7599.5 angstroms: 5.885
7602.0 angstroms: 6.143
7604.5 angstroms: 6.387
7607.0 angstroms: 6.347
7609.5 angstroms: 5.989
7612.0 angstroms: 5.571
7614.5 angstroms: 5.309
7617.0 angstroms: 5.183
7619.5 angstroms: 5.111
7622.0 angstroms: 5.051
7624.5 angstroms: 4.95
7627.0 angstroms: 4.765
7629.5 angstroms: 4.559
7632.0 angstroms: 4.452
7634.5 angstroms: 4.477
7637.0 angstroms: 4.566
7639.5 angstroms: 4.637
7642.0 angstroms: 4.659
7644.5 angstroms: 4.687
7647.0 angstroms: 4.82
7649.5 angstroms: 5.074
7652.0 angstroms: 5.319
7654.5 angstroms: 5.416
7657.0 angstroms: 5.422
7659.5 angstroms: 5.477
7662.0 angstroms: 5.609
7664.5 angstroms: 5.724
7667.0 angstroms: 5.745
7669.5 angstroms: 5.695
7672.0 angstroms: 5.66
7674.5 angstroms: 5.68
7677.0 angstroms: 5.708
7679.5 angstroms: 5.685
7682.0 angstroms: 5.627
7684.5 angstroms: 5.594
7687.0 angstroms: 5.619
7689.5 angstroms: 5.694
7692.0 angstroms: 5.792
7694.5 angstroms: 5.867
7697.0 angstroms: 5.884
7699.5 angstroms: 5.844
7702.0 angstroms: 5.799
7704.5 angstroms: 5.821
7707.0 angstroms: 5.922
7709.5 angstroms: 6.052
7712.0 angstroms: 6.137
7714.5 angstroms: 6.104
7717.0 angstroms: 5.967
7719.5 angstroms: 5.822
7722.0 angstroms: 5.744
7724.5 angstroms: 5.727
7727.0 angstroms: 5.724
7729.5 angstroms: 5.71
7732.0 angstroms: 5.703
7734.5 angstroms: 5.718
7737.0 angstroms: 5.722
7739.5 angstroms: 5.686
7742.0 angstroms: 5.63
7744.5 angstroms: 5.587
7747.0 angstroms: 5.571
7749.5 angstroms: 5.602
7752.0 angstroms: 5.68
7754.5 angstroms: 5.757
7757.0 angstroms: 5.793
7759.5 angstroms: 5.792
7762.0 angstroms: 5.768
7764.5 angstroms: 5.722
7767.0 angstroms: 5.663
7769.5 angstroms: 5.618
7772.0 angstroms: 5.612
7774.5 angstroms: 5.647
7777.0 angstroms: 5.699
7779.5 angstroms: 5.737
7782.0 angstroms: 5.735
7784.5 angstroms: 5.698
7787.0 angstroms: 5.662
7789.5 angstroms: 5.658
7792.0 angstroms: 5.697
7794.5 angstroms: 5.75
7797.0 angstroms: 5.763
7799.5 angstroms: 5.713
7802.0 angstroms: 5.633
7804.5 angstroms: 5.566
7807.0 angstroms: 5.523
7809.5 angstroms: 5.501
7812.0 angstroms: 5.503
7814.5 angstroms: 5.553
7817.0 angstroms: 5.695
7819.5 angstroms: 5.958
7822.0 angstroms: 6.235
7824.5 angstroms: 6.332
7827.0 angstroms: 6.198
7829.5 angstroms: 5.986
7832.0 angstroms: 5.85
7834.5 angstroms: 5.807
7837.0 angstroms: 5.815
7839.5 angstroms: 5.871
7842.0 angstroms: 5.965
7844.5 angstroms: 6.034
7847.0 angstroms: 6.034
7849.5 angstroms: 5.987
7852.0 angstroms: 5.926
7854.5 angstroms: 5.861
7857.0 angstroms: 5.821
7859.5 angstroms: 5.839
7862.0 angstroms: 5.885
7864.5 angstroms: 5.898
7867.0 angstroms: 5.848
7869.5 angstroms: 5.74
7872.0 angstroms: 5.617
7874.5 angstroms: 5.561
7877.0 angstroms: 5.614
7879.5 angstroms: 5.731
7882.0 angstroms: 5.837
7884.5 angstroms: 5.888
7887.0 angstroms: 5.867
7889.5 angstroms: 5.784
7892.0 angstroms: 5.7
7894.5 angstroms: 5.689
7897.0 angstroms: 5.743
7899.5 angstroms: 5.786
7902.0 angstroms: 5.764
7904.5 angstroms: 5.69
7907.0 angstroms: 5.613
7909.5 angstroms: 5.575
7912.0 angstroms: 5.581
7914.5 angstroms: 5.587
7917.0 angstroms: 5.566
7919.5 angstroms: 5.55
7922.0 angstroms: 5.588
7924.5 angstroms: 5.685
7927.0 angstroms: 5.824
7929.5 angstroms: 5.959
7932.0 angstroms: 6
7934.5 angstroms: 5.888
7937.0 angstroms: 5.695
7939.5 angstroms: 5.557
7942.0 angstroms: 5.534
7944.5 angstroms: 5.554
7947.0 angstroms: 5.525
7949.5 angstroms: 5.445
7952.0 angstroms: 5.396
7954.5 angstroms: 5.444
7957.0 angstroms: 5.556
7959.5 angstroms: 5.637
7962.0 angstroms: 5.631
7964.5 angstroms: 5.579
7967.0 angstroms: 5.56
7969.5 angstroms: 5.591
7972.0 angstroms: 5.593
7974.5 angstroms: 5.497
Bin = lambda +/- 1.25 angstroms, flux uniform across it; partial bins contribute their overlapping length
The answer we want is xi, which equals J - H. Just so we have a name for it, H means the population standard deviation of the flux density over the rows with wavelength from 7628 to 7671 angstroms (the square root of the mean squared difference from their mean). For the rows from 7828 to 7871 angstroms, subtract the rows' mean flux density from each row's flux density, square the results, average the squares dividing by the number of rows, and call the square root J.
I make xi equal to -0.394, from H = 0.476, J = 0.08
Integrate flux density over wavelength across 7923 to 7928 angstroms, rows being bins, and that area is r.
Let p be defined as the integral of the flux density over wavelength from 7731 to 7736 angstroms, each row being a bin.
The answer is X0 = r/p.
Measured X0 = 1.01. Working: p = 28.6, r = 28.7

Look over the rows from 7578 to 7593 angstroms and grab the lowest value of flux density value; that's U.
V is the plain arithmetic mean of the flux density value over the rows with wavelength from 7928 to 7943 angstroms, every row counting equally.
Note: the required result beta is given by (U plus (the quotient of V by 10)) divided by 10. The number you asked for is 0.637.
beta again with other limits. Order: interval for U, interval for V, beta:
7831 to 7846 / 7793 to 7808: 0.637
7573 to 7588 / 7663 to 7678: 0.638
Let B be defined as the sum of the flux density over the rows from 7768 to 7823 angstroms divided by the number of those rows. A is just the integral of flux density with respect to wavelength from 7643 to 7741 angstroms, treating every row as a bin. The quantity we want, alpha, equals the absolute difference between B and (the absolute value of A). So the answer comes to 549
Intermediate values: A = 555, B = 5.7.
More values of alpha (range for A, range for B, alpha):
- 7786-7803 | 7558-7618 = 91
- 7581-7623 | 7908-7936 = 235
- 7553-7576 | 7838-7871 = 132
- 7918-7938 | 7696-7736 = 110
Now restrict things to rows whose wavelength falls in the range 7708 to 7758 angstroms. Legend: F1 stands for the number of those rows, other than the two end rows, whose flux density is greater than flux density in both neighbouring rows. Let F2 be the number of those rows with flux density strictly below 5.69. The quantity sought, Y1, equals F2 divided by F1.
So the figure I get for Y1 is 3.0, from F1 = 2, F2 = 6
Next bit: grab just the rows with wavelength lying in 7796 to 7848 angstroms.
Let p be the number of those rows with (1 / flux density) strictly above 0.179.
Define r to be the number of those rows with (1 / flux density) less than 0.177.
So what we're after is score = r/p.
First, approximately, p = 5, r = 15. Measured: 3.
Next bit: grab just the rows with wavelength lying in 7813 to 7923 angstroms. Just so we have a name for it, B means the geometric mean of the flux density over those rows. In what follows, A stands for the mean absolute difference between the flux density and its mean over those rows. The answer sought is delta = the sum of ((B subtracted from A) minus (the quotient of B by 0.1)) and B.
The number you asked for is -57.9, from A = 0.15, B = 5.80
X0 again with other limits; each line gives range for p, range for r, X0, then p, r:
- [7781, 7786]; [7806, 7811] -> 0.96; 28.6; 27.6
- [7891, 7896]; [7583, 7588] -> 1.02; 28.5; 29.0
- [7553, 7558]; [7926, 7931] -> 0.99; 29.8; 29.5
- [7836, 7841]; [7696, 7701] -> 1.00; 29.3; 29.3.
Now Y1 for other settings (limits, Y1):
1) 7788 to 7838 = 3.5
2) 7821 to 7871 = 0.0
